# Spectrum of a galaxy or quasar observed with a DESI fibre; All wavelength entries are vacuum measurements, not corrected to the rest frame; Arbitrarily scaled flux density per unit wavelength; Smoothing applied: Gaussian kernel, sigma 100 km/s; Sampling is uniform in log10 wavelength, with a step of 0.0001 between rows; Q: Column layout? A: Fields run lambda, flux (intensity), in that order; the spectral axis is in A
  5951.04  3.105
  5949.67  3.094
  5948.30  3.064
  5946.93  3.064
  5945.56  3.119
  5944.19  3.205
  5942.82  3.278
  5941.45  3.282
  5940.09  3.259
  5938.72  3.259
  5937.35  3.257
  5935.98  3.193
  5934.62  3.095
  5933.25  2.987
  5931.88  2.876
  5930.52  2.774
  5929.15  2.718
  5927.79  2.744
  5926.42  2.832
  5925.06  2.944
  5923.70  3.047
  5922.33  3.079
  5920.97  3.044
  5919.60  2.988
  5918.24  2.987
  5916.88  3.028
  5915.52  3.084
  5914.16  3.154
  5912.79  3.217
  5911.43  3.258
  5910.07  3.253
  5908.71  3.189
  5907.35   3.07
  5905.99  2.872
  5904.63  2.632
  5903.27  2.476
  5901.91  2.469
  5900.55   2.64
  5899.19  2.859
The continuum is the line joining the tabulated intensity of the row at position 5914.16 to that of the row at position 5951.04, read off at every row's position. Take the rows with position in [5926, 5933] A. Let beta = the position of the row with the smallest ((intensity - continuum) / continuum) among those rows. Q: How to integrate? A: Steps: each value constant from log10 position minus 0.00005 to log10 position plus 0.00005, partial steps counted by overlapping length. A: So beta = 5929.15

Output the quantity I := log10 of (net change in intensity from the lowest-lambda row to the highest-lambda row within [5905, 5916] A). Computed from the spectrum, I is -0.7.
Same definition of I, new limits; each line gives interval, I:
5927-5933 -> -0.9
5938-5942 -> -1.6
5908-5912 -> -1.2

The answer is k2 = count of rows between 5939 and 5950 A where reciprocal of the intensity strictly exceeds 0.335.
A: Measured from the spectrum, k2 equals 0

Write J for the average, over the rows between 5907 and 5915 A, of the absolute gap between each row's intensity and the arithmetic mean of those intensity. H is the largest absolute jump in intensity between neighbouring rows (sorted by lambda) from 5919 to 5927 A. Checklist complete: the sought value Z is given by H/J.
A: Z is 2.1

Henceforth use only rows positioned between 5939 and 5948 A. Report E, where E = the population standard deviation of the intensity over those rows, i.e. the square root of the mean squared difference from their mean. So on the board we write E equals 0.083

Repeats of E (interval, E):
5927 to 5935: 0.137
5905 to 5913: 0.136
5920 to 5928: 0.123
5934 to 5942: 0.064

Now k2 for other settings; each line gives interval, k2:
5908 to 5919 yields 0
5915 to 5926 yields 1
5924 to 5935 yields 6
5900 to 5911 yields 5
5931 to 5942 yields 1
